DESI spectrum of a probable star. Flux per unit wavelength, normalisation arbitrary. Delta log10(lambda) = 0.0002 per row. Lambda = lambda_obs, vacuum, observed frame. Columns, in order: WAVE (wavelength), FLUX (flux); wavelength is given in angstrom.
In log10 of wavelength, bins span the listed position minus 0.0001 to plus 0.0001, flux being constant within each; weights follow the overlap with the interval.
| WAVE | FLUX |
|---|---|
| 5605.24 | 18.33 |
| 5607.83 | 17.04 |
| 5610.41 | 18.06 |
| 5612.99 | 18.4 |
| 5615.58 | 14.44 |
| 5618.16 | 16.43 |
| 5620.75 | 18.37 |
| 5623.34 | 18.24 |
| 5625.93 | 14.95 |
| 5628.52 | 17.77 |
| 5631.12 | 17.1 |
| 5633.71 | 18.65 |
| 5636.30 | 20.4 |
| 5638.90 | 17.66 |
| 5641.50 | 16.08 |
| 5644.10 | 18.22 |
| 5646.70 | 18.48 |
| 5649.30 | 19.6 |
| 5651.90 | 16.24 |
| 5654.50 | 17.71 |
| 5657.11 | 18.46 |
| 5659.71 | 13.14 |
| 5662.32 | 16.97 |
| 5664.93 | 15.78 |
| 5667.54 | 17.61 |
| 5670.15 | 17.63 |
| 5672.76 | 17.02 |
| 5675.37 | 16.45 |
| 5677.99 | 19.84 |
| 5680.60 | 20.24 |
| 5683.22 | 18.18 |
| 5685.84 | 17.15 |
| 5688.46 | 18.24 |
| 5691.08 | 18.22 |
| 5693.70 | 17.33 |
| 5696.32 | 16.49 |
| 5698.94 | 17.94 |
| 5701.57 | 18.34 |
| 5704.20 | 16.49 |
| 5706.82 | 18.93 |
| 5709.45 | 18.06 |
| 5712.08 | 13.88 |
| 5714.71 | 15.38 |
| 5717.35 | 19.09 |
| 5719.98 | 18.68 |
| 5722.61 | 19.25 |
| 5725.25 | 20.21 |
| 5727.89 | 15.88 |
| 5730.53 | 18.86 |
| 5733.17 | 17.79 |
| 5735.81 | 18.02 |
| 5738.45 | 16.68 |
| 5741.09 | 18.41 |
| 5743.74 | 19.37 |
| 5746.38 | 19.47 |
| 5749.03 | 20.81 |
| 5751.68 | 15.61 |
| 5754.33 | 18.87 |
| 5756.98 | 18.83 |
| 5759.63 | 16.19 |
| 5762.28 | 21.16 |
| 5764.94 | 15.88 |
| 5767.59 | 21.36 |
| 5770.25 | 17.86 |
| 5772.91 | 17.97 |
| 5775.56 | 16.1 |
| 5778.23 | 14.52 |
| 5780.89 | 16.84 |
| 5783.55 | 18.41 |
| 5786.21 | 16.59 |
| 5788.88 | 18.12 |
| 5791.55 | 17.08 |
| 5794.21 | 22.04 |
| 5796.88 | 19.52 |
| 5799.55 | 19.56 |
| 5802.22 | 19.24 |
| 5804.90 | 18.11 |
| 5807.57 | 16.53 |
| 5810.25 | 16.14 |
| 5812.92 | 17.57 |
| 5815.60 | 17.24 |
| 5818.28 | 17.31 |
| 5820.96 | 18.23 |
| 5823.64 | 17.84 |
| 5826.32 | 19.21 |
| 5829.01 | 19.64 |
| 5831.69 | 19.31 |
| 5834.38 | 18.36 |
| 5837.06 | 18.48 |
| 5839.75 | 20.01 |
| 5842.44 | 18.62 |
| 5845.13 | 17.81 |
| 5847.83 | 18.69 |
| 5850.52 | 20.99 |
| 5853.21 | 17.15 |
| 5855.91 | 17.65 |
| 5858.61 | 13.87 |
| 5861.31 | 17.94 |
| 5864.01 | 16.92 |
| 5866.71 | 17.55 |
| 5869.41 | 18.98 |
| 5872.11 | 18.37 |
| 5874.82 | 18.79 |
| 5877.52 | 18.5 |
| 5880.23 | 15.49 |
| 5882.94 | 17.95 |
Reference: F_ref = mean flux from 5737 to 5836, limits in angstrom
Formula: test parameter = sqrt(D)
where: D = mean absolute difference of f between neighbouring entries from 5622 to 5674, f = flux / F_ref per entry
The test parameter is 0.324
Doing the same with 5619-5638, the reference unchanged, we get 0.306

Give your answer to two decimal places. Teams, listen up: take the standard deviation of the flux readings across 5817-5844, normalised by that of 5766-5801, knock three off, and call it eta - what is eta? -2.60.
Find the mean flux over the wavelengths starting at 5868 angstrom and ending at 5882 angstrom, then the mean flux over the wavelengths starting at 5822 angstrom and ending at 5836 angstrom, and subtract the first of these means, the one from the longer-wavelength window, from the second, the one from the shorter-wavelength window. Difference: 0.8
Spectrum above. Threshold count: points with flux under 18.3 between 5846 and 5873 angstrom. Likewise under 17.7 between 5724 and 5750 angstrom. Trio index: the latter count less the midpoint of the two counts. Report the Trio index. -2.0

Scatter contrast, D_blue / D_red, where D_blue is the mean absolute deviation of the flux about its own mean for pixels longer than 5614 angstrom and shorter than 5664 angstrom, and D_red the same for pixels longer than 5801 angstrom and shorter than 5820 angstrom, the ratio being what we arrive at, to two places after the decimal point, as 1.88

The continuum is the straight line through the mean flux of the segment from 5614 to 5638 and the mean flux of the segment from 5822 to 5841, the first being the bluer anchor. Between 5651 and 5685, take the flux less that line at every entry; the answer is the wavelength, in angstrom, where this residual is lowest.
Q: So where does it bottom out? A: 5659.71 angstrom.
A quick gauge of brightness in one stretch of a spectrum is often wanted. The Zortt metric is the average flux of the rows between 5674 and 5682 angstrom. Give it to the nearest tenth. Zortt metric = 18.8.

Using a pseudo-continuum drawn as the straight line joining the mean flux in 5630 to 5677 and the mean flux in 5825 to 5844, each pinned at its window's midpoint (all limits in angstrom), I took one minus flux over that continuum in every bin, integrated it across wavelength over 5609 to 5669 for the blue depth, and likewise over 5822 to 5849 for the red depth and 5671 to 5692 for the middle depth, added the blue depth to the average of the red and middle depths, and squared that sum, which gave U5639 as 0.1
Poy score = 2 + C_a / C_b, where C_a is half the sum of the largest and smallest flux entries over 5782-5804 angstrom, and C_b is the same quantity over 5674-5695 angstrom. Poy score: 3.05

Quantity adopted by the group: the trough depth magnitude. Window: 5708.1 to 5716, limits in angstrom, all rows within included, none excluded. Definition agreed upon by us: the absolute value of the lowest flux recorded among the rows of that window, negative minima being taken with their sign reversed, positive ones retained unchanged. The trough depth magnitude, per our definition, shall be 14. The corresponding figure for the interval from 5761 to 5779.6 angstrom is 15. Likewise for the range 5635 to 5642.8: 16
